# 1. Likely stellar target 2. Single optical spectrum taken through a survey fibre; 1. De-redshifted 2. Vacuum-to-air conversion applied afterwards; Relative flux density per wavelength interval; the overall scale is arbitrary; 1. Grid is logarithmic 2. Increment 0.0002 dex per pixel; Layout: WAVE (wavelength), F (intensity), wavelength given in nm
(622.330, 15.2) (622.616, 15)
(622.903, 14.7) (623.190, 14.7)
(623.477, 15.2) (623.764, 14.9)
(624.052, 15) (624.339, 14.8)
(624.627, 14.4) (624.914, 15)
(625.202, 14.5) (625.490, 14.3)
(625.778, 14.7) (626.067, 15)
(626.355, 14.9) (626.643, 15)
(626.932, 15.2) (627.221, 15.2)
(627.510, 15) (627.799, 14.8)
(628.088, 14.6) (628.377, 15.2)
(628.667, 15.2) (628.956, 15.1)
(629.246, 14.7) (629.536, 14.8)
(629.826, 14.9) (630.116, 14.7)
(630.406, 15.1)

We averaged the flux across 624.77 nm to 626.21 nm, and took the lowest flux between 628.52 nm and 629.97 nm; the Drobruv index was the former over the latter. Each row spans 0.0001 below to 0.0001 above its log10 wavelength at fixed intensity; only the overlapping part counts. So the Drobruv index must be 1.000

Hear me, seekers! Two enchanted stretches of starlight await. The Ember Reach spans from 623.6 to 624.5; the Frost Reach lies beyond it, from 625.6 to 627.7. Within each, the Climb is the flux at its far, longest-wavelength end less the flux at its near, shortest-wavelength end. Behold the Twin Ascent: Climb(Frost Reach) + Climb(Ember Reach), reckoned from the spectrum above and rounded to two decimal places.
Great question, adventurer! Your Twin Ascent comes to 0.20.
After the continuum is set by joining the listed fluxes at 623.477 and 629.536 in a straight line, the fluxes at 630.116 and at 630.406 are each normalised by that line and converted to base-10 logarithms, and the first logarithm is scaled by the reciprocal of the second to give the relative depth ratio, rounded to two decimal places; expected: -0.17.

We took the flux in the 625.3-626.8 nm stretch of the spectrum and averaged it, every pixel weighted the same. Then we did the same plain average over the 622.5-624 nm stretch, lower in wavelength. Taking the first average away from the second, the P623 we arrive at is 0.12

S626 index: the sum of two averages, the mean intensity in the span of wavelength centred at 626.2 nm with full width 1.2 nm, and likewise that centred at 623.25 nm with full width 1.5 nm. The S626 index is 29.8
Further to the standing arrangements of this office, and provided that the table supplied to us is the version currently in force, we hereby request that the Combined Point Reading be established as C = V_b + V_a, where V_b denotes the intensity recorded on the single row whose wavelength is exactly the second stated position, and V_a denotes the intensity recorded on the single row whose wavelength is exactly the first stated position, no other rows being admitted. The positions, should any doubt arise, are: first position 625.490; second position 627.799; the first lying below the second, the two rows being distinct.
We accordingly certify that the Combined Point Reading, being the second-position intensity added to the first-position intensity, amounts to 29.1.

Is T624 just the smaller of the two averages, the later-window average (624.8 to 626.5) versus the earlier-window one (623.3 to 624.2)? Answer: 14.7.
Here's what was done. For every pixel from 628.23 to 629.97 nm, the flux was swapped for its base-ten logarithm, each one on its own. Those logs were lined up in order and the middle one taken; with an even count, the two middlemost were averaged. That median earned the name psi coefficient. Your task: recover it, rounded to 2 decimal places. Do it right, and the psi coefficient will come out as 1.18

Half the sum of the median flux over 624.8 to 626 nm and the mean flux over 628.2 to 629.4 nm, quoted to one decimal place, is 14.8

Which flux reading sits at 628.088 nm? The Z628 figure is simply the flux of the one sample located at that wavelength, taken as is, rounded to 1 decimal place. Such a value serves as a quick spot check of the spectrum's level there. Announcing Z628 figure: 14.6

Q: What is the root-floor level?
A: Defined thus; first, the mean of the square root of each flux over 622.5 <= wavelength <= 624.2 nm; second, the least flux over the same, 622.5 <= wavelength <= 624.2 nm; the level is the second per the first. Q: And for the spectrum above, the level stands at 3.81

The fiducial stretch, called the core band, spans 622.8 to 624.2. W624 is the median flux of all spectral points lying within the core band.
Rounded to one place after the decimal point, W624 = 14.9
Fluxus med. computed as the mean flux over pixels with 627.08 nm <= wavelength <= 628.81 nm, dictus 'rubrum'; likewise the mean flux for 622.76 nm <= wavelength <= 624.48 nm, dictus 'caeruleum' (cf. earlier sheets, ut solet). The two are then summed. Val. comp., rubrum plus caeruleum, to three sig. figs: 29.9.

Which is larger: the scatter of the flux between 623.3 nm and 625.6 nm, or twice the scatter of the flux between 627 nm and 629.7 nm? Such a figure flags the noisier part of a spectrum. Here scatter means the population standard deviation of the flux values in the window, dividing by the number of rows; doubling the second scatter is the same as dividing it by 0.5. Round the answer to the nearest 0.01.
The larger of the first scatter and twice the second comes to 0.44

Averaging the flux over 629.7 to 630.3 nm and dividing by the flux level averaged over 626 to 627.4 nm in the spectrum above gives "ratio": 0.98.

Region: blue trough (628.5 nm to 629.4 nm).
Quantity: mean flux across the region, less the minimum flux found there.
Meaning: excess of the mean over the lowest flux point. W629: 0.30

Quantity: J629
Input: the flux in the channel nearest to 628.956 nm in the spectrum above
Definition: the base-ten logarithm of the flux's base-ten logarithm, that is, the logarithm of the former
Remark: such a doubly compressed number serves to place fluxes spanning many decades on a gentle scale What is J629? 0.0715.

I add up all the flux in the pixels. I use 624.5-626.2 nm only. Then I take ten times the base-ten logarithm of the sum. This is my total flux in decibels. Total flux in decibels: 19.4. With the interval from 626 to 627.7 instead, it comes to 19.6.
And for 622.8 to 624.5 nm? 19.5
